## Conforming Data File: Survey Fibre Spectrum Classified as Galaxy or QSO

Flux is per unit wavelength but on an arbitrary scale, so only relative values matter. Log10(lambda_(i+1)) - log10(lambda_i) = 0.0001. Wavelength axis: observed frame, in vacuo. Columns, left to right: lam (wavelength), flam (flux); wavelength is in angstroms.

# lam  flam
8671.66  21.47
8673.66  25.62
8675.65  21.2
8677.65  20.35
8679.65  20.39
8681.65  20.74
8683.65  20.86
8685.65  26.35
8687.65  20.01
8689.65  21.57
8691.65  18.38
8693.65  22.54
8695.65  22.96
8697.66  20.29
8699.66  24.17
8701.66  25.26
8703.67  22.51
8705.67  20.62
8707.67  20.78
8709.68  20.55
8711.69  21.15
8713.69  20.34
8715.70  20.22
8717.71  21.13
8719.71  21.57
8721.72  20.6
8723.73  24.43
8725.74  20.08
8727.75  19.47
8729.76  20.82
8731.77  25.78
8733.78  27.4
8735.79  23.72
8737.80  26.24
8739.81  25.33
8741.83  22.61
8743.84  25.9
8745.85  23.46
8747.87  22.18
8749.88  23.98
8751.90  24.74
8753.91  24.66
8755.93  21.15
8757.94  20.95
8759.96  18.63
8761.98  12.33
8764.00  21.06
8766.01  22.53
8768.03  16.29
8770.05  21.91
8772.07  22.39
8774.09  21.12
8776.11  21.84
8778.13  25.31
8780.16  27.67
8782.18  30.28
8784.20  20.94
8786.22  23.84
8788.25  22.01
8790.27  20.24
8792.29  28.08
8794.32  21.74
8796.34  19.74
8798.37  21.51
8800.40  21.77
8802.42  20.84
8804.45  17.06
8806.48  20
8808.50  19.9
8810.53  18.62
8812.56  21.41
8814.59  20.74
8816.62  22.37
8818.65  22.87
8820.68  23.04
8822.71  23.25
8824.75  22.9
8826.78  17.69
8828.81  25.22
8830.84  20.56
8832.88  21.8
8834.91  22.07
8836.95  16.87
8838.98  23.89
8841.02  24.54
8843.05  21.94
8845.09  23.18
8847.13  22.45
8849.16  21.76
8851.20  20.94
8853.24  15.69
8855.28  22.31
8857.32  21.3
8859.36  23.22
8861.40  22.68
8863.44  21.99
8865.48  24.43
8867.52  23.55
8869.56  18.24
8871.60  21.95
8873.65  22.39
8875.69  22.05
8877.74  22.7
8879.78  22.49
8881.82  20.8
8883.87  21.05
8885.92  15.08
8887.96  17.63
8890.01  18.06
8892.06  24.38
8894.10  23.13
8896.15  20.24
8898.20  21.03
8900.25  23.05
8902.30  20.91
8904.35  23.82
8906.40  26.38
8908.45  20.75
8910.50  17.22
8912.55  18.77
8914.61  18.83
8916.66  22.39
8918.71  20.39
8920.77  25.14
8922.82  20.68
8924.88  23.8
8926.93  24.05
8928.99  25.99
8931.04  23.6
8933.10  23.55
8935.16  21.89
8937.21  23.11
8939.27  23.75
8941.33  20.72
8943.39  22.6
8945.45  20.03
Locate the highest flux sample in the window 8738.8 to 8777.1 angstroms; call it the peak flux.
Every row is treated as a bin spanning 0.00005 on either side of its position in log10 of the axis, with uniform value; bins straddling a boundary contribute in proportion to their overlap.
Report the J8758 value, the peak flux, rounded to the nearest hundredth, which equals 25.90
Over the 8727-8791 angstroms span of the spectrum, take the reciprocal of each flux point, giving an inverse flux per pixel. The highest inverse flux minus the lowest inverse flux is 0.048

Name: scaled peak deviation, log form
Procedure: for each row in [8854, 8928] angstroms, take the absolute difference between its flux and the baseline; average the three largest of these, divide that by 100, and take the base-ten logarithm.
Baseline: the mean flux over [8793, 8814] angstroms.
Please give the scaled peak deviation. -1.27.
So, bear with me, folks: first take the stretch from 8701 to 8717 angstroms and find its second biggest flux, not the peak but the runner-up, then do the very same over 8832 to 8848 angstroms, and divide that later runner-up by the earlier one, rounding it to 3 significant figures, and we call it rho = 1.06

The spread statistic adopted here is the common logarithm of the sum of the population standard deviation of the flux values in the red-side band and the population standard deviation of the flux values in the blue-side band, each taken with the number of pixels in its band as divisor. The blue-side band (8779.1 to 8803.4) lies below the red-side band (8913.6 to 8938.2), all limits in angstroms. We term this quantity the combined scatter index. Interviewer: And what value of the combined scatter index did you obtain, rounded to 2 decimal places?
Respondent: 0.73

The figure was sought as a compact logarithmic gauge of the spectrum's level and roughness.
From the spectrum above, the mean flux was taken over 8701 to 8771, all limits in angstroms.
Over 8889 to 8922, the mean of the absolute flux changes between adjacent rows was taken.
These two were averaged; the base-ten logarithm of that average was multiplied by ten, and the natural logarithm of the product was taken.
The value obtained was 2.392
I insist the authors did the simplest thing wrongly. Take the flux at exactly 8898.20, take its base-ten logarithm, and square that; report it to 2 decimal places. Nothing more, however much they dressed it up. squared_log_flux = 1.75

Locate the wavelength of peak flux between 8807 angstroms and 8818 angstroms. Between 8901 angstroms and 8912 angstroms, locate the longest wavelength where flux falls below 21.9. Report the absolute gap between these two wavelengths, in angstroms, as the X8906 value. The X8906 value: 93.9 angstroms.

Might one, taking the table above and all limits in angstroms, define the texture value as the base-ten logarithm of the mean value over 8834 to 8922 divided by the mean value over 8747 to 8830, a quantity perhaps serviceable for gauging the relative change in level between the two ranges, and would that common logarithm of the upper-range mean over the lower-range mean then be -0.008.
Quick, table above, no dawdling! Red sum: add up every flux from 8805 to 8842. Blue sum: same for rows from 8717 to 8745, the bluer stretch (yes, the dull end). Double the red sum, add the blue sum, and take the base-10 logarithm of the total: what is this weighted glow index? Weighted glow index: 3.04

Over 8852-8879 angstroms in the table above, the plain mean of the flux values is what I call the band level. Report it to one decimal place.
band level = 21.7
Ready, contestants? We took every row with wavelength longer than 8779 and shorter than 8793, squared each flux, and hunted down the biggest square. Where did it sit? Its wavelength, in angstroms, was 8782.18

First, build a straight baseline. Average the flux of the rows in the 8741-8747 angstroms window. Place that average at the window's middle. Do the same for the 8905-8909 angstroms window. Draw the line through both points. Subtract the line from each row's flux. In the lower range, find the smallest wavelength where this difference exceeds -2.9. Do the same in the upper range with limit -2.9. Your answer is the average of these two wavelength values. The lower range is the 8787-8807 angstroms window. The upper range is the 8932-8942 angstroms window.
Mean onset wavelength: 8860.7 angstroms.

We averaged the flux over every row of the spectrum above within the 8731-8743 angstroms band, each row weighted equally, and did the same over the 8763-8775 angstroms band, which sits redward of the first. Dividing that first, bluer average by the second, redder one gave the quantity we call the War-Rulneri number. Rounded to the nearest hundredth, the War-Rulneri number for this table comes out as 1.21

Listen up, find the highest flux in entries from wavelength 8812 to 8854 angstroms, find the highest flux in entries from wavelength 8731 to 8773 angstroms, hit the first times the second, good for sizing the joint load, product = 691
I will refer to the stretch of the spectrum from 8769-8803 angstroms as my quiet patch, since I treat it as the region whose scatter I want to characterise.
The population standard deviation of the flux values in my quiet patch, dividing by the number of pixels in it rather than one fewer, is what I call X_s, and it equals 2.94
